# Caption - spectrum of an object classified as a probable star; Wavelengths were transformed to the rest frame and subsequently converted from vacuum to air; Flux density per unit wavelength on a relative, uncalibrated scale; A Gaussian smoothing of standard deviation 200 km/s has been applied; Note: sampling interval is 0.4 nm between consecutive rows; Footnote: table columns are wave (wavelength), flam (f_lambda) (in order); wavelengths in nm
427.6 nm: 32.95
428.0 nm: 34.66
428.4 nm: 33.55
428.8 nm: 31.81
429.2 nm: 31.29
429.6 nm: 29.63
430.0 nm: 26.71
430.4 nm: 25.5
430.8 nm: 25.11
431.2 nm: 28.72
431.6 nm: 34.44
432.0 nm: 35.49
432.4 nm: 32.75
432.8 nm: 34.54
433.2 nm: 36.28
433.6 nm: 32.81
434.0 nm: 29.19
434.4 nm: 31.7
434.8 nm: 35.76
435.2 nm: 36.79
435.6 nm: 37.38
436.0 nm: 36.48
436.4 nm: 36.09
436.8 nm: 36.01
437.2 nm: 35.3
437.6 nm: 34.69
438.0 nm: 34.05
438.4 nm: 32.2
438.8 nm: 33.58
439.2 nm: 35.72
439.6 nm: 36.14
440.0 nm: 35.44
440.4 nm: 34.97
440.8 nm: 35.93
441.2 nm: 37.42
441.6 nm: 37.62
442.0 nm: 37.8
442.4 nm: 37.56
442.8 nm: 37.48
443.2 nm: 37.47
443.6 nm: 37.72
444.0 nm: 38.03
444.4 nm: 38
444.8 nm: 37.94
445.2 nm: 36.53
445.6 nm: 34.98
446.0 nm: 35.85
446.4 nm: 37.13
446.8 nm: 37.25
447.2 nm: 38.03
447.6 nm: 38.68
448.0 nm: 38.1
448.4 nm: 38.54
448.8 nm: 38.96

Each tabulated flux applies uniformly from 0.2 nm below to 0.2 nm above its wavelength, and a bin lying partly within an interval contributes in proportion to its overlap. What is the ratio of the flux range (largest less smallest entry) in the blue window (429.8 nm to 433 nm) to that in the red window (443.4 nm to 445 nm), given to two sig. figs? 33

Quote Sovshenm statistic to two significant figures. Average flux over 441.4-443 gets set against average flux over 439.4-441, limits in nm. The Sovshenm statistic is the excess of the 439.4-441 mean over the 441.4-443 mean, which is -2.0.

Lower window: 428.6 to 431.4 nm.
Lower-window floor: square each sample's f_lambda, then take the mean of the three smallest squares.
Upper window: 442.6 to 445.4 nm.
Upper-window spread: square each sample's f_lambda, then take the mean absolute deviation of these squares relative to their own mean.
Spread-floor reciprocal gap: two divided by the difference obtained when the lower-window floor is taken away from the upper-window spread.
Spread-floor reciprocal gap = -0.0031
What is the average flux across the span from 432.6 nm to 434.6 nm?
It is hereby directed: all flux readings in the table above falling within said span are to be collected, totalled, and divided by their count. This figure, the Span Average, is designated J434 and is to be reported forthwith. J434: 33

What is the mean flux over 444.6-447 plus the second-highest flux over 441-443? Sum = 74.2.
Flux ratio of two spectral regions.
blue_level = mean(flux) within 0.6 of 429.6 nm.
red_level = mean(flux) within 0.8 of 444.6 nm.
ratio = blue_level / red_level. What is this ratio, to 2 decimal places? 0.78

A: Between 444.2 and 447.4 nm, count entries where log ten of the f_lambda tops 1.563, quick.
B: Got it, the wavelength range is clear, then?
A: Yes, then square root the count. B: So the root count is 2.2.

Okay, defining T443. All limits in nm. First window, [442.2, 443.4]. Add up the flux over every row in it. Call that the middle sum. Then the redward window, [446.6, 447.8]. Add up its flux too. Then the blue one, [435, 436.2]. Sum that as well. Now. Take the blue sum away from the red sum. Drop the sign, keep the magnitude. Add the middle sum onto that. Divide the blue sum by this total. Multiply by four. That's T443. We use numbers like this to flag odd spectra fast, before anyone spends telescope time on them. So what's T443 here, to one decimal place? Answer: 3.8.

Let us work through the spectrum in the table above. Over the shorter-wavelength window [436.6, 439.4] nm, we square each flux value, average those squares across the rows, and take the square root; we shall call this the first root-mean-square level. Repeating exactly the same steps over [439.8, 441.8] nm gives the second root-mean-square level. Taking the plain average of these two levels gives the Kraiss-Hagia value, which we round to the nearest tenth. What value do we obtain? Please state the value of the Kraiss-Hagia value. 35.4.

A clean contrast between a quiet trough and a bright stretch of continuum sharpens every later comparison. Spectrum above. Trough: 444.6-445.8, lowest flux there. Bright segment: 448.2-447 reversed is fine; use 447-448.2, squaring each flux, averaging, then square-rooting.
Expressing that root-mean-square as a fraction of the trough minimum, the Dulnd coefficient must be 1.1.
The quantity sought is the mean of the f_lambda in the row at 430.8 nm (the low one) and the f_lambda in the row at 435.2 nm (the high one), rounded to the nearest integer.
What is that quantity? 31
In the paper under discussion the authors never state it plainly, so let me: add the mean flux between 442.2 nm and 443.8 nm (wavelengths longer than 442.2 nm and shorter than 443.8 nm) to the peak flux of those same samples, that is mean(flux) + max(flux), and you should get 75.3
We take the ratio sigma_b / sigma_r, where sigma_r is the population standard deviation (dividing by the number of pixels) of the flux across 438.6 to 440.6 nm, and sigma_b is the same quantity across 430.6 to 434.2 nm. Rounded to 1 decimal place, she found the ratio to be 4.0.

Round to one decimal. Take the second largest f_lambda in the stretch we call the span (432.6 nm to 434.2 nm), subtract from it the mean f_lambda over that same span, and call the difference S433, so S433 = 1.3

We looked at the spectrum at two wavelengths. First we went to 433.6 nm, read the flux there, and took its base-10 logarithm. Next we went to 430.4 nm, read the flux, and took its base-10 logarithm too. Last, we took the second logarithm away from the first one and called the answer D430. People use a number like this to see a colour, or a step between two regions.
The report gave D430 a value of 0.11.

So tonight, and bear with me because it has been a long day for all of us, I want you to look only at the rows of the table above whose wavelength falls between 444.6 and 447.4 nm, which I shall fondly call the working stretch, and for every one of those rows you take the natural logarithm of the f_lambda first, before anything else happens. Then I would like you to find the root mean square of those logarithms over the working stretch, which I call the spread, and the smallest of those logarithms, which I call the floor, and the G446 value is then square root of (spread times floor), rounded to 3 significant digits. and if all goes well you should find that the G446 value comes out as 3.58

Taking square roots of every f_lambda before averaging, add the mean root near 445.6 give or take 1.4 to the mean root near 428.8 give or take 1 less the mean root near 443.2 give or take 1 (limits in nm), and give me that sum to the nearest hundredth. 5.60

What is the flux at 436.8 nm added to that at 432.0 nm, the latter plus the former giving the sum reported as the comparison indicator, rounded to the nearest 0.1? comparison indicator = 71.5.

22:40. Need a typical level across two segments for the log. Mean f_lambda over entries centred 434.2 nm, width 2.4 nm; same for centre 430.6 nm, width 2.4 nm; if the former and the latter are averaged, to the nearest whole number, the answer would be 31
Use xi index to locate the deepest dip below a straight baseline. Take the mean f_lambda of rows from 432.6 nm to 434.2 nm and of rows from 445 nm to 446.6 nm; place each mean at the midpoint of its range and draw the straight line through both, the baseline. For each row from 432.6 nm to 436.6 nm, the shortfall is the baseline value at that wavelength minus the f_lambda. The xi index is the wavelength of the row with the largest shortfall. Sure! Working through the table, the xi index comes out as 434.0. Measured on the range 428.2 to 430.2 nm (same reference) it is 430.0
